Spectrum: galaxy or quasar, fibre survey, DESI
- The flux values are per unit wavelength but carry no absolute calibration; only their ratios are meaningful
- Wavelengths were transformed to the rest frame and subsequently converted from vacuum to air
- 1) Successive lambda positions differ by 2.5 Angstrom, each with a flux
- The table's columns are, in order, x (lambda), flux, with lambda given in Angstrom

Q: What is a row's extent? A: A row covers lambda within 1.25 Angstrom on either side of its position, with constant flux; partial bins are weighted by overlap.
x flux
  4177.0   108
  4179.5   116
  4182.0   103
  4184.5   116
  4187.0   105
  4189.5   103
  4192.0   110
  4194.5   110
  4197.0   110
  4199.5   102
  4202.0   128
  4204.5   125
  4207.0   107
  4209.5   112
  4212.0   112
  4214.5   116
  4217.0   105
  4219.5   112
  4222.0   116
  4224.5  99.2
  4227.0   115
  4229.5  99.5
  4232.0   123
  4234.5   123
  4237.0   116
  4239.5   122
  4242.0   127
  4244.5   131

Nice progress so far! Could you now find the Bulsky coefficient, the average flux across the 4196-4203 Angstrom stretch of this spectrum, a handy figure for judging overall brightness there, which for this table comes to 113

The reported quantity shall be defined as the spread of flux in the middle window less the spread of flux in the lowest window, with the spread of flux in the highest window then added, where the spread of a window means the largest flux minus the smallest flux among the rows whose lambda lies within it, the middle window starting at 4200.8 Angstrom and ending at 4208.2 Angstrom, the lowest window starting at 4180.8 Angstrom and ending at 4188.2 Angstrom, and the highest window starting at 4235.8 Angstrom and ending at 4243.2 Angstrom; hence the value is 19.0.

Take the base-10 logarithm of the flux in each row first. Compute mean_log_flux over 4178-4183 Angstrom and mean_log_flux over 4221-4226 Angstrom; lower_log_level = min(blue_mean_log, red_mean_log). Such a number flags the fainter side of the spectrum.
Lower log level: 2.030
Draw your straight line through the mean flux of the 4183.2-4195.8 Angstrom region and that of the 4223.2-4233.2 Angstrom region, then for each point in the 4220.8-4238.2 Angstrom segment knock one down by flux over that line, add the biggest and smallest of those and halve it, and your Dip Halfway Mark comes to -0.018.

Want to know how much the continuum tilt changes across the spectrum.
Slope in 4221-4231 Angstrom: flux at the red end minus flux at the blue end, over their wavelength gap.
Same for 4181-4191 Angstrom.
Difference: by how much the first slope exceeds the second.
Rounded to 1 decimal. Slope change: -2.2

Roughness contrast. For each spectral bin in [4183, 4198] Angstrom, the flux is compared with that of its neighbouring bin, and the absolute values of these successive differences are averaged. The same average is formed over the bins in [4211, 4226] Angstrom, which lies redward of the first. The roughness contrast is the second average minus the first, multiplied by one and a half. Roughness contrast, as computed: 6.8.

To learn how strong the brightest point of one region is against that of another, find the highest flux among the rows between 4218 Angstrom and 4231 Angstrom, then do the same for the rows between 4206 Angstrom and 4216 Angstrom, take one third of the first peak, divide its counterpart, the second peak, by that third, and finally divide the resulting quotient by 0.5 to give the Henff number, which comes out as 6.00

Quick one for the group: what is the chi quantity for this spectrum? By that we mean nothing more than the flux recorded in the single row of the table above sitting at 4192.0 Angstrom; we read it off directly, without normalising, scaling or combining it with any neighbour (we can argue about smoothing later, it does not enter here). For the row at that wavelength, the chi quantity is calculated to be 110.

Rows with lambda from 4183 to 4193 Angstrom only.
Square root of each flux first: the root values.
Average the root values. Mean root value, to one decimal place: 10.4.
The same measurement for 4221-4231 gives 10.4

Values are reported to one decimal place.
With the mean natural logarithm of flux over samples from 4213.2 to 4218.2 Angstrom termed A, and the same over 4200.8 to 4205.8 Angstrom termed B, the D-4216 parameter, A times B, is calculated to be 22.8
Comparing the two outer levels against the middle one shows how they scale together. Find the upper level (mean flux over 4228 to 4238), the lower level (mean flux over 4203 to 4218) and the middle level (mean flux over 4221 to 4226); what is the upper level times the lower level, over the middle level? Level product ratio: 121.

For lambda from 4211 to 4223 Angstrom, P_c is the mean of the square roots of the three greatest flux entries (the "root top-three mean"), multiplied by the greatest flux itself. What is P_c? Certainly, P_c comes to 1242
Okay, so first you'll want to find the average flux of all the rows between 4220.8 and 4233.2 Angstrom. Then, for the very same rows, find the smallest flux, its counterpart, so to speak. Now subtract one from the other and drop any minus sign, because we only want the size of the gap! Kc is 11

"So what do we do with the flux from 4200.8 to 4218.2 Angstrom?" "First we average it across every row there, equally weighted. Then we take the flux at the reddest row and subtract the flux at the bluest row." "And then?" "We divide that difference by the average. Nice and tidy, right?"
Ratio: -0.200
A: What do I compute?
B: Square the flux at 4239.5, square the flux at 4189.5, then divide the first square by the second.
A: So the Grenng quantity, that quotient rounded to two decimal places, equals 1.40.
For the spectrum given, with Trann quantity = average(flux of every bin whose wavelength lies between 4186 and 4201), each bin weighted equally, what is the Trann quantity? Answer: 107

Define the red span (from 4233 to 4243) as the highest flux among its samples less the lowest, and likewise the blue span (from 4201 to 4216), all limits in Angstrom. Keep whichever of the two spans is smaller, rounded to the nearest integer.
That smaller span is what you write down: 11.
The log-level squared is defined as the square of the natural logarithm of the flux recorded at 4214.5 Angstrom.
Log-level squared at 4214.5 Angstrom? 22.6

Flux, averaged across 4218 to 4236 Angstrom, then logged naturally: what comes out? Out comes 4.72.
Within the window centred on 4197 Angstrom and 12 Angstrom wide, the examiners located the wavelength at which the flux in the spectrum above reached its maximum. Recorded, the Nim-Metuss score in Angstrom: 4202.0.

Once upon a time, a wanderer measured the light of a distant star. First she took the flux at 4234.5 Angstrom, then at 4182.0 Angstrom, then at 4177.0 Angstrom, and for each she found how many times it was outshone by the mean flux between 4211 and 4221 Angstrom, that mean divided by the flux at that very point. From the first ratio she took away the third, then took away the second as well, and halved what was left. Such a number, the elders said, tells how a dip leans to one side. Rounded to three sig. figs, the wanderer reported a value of -0.603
